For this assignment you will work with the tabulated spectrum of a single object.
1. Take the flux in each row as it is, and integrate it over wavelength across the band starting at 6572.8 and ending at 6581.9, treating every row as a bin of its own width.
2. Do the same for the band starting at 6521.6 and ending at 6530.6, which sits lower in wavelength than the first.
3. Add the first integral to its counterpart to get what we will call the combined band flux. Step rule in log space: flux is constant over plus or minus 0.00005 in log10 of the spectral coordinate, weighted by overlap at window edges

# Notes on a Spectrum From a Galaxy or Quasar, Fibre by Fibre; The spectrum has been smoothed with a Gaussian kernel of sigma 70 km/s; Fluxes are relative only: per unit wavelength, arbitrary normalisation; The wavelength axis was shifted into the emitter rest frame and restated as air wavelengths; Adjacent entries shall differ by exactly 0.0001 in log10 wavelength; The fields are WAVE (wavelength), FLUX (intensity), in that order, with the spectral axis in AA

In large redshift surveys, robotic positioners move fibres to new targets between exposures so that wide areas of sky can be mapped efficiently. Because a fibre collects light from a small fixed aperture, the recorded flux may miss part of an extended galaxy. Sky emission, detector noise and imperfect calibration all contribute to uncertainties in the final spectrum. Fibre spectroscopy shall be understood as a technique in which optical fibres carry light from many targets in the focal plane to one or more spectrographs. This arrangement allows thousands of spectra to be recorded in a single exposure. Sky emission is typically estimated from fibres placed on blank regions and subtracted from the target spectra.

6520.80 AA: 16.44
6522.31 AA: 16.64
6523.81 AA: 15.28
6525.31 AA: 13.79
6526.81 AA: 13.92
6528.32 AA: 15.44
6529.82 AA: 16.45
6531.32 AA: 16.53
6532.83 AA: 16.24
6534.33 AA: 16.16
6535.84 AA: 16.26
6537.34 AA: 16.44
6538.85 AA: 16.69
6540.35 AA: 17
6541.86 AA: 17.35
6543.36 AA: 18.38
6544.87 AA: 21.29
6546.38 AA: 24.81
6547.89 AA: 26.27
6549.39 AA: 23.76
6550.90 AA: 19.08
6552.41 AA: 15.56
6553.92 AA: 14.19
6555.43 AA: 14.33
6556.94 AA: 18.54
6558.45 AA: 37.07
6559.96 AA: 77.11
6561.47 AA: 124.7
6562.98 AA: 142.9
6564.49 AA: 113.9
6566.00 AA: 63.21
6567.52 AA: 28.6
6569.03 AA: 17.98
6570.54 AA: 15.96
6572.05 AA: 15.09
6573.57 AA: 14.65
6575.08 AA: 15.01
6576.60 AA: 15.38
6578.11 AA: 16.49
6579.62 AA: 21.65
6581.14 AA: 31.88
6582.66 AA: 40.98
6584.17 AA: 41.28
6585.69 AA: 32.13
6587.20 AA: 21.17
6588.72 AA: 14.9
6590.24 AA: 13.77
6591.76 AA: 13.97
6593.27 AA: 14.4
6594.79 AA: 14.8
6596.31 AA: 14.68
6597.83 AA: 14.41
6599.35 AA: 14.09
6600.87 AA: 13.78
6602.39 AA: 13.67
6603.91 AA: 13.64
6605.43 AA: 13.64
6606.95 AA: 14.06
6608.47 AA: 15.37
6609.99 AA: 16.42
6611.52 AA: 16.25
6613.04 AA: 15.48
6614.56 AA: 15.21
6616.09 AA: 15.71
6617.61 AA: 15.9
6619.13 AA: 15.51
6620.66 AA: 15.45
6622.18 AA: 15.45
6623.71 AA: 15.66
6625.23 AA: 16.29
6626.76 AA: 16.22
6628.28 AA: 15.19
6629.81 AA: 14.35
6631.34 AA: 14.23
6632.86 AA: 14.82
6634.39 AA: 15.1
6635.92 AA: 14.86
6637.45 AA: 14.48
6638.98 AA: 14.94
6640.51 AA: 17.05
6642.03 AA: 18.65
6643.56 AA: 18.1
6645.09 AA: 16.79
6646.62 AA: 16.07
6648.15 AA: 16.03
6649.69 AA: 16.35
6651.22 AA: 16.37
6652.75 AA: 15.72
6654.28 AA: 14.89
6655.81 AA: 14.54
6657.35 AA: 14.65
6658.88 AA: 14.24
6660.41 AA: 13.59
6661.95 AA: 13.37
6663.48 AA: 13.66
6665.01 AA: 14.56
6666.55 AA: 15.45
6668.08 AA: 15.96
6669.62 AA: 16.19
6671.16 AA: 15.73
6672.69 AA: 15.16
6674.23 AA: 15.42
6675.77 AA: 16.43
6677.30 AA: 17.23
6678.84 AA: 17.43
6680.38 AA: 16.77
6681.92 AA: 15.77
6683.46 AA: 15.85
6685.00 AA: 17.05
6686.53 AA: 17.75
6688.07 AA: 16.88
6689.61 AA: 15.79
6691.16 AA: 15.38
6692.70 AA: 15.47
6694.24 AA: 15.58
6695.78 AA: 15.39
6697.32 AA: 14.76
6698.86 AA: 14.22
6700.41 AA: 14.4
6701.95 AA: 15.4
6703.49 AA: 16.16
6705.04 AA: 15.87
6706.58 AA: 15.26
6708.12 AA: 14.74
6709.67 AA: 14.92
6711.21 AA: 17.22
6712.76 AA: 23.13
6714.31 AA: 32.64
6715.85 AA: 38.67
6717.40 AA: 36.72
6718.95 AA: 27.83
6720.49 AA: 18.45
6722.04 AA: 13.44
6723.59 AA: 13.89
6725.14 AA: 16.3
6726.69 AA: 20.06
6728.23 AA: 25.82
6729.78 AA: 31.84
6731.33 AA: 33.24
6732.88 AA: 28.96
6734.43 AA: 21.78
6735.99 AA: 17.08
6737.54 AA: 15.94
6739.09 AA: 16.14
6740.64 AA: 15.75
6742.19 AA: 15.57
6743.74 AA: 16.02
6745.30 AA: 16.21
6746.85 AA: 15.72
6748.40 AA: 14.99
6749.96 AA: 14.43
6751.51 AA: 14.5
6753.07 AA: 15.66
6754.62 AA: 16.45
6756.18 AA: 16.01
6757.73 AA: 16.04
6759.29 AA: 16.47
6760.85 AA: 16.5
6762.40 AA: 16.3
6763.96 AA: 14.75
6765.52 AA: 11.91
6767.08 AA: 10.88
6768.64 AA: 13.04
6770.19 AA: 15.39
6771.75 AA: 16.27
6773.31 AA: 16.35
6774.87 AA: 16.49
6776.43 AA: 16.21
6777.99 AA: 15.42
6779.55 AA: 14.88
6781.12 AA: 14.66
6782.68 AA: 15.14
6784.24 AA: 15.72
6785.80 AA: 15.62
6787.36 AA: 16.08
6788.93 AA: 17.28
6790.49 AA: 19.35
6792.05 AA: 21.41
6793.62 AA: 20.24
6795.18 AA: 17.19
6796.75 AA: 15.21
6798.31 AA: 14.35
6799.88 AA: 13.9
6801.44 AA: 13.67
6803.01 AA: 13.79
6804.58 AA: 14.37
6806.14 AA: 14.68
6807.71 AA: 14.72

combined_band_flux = 312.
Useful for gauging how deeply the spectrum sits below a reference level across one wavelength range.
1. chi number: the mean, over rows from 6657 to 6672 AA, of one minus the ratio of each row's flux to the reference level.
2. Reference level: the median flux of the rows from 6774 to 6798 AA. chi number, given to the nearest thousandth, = 0.083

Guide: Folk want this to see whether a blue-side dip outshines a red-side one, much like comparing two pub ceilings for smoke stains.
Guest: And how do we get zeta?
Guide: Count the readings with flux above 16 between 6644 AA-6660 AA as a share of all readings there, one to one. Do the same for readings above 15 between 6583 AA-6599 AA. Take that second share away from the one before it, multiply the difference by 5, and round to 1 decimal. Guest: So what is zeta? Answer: 1.0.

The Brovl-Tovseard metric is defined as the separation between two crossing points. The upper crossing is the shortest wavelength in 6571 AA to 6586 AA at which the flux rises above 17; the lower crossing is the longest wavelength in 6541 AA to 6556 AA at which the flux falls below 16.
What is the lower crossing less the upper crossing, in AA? -24.2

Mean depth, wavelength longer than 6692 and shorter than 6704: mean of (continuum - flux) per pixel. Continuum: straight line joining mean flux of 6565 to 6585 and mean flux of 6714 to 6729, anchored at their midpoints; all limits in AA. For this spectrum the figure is 9.5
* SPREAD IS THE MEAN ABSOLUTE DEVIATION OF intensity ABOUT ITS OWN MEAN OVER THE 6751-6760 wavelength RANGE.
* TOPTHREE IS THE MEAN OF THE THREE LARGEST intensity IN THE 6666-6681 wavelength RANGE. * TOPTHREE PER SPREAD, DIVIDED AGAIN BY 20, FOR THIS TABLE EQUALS 1.7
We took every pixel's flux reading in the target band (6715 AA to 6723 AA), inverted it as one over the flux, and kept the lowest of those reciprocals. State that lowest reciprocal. 0.026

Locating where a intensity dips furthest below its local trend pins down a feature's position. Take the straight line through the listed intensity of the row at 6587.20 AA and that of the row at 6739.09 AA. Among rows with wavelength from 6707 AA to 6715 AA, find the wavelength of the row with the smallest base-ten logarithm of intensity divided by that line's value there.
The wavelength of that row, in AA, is 6708.12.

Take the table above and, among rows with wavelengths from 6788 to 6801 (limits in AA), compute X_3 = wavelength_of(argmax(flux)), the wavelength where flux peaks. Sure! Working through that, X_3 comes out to 6792.05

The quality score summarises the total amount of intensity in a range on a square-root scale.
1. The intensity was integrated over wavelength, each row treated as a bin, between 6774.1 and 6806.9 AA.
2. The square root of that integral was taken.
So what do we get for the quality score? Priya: 22.9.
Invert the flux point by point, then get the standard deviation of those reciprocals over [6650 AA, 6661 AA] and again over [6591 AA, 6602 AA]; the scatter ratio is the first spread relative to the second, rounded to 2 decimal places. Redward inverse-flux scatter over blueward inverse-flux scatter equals 2.26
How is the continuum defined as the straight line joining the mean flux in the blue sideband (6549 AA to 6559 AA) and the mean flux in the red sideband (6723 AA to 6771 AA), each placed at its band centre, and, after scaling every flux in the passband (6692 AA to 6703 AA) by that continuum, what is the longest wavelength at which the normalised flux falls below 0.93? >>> 6701.95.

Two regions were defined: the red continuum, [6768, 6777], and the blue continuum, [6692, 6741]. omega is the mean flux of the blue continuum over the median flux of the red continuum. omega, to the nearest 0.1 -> 1.2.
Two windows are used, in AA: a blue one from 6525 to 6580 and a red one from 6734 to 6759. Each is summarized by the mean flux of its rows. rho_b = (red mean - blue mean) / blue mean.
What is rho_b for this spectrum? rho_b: -0.5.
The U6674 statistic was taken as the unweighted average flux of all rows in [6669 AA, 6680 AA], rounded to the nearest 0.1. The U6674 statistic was 16.2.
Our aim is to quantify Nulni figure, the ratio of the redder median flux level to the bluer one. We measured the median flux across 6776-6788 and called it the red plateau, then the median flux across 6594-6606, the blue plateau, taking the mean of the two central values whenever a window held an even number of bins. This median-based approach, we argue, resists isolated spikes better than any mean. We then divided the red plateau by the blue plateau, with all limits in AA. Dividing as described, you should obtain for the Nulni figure 1.11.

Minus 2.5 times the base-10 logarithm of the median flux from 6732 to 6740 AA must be -3.08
